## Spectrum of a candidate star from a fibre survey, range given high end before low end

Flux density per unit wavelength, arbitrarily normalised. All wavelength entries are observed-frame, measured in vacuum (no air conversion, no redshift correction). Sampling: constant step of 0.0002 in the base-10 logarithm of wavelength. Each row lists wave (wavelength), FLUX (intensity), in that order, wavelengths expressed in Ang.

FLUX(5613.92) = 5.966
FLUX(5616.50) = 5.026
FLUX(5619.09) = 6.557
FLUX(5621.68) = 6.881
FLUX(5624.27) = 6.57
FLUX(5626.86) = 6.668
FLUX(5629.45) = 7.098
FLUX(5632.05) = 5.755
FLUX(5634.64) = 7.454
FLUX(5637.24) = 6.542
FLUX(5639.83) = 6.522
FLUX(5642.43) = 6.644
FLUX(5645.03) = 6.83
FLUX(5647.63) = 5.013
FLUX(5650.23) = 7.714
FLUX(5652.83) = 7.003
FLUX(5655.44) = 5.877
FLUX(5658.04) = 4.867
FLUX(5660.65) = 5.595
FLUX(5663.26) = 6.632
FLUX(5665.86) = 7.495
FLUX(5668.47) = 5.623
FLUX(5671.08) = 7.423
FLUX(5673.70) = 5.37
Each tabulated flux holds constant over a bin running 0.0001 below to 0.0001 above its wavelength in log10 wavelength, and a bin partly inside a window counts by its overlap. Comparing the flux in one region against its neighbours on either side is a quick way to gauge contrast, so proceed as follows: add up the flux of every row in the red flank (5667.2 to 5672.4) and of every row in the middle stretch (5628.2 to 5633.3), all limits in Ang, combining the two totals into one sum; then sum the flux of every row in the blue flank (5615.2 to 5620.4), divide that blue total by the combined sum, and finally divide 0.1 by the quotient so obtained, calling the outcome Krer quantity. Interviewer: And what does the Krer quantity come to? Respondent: 0.224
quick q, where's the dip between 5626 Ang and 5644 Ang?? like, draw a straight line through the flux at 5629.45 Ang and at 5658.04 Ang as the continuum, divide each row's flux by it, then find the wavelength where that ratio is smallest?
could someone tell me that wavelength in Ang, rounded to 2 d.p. 5632.05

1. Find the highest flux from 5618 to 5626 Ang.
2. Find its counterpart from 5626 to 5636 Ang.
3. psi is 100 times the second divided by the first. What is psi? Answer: 108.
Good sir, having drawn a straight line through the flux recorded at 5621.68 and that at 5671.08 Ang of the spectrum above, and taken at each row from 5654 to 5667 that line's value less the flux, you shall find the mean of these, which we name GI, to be 1.2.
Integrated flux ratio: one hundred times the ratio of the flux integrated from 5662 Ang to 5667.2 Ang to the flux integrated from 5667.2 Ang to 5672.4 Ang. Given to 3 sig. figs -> 108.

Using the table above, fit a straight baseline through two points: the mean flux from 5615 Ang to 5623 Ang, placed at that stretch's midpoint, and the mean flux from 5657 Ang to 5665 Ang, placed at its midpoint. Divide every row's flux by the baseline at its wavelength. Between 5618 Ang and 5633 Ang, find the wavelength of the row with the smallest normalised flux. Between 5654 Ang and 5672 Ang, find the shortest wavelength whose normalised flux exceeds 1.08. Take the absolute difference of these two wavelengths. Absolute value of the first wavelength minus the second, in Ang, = 31.2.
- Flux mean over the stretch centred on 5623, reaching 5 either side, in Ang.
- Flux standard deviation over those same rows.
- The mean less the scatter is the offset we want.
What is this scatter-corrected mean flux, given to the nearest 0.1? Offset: 6.5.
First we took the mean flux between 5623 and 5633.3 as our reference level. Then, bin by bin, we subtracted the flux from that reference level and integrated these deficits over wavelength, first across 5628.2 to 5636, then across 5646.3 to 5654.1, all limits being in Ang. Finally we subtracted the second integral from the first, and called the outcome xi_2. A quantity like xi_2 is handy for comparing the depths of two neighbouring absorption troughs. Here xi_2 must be -1.5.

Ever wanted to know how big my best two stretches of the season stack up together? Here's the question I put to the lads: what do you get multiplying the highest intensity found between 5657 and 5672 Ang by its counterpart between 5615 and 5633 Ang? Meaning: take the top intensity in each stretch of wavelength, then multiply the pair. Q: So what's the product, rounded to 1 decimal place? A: 53.2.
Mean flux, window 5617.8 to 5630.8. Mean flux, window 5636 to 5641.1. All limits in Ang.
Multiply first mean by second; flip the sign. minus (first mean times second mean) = -44.1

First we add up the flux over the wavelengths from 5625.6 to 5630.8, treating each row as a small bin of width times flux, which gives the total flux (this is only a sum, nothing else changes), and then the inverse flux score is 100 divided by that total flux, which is 2.80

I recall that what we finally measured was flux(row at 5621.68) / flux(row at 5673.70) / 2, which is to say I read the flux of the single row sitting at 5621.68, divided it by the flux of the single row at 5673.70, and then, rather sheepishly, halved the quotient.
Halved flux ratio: 0.641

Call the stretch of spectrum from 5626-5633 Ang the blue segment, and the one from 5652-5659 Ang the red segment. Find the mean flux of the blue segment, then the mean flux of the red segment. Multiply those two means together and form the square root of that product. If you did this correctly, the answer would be 6.20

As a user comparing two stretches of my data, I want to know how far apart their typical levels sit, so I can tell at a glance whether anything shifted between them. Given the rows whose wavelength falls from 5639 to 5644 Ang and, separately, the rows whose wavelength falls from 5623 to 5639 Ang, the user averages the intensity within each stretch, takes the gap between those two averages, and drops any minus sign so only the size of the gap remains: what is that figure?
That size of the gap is 0.1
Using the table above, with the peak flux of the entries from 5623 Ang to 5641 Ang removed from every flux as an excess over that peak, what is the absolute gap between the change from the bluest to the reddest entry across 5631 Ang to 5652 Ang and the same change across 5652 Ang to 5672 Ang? 1.5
